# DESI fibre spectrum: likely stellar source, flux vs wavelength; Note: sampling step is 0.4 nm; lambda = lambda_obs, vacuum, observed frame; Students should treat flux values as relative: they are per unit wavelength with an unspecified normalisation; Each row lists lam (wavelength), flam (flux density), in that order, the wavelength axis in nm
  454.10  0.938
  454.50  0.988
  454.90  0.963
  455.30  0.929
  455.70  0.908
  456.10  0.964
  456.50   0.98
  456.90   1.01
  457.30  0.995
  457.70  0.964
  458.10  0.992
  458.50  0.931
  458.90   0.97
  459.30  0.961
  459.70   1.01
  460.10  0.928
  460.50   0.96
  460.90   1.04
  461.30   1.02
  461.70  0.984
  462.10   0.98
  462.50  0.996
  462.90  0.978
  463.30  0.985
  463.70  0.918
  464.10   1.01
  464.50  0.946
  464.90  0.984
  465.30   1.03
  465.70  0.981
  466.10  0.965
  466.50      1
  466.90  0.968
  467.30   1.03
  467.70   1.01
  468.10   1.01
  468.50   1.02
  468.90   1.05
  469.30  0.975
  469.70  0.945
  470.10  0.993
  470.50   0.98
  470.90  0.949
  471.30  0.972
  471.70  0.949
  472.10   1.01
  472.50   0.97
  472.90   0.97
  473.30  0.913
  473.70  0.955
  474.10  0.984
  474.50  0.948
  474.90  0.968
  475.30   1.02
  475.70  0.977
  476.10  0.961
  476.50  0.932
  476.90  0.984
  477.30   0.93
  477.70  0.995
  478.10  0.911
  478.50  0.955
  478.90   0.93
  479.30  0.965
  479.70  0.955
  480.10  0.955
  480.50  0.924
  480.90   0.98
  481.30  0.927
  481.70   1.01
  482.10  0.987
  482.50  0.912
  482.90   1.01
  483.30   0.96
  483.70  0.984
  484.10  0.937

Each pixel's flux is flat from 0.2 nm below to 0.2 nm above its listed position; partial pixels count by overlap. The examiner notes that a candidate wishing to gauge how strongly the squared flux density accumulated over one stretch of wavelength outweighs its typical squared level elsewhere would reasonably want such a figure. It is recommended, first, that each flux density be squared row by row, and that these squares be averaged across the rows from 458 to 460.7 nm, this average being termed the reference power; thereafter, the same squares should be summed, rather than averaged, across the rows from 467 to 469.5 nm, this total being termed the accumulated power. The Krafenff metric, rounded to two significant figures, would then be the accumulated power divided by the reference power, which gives 6.7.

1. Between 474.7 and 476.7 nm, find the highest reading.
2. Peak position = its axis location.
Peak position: 475.30 nm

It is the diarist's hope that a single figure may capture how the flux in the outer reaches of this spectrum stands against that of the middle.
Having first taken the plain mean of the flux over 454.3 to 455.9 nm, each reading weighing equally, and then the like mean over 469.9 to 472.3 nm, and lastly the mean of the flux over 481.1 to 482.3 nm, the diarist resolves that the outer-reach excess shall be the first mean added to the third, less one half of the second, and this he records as 1.43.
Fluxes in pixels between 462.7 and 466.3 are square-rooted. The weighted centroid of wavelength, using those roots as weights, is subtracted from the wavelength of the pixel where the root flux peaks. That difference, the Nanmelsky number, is 0.80 nm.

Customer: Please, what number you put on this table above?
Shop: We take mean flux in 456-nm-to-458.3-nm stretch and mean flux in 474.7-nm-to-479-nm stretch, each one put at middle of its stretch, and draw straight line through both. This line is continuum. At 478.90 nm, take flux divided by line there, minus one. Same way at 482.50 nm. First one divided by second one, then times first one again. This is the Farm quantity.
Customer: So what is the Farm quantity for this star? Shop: -0.02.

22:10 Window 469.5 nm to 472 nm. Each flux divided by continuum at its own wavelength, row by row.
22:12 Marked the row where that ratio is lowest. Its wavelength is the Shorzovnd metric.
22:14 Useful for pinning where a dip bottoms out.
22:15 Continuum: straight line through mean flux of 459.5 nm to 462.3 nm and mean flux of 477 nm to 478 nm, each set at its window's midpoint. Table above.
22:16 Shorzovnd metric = 469.70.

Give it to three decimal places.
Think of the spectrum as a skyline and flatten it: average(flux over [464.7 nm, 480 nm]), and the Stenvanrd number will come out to 0.975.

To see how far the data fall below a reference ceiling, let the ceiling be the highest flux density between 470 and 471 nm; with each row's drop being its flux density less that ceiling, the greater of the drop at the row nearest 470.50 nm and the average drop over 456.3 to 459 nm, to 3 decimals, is -0.013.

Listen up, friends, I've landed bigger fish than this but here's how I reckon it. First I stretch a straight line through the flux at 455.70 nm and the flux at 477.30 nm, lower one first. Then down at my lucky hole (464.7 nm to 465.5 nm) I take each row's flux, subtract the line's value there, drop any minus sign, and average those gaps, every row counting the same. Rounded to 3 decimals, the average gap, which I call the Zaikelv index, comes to 0.089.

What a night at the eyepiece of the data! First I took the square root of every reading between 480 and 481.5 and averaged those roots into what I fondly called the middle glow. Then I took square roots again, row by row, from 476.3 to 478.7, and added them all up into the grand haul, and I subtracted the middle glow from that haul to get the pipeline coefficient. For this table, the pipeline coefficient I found 4.9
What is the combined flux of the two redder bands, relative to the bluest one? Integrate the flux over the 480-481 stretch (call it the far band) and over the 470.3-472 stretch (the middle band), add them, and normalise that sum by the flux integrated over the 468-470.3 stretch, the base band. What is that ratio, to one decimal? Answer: 1.1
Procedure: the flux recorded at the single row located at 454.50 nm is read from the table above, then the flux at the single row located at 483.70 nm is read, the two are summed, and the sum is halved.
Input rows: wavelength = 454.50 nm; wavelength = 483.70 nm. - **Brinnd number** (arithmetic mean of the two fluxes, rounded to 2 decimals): 0.99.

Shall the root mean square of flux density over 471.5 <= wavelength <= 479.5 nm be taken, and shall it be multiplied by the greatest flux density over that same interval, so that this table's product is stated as 0.98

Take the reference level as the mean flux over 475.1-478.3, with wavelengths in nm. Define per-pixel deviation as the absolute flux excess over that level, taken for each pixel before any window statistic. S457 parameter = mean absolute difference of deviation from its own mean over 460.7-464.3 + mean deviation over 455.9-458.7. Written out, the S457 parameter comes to 0.040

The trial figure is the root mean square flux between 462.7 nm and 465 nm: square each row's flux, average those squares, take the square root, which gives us 0.971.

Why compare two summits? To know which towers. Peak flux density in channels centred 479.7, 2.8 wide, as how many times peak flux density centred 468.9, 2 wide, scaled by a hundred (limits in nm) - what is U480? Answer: 93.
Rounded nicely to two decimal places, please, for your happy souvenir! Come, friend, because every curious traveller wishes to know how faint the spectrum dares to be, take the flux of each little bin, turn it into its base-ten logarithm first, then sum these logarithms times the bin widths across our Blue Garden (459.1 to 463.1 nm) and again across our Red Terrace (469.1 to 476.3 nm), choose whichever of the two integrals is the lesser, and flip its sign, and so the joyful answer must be 0.10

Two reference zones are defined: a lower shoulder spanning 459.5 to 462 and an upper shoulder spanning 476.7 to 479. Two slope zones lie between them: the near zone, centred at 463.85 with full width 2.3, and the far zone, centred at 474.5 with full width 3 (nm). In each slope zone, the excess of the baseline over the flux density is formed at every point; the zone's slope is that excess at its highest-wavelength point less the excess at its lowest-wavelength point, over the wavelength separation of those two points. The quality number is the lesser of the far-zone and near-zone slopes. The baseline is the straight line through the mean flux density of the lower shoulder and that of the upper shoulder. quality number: -0.029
